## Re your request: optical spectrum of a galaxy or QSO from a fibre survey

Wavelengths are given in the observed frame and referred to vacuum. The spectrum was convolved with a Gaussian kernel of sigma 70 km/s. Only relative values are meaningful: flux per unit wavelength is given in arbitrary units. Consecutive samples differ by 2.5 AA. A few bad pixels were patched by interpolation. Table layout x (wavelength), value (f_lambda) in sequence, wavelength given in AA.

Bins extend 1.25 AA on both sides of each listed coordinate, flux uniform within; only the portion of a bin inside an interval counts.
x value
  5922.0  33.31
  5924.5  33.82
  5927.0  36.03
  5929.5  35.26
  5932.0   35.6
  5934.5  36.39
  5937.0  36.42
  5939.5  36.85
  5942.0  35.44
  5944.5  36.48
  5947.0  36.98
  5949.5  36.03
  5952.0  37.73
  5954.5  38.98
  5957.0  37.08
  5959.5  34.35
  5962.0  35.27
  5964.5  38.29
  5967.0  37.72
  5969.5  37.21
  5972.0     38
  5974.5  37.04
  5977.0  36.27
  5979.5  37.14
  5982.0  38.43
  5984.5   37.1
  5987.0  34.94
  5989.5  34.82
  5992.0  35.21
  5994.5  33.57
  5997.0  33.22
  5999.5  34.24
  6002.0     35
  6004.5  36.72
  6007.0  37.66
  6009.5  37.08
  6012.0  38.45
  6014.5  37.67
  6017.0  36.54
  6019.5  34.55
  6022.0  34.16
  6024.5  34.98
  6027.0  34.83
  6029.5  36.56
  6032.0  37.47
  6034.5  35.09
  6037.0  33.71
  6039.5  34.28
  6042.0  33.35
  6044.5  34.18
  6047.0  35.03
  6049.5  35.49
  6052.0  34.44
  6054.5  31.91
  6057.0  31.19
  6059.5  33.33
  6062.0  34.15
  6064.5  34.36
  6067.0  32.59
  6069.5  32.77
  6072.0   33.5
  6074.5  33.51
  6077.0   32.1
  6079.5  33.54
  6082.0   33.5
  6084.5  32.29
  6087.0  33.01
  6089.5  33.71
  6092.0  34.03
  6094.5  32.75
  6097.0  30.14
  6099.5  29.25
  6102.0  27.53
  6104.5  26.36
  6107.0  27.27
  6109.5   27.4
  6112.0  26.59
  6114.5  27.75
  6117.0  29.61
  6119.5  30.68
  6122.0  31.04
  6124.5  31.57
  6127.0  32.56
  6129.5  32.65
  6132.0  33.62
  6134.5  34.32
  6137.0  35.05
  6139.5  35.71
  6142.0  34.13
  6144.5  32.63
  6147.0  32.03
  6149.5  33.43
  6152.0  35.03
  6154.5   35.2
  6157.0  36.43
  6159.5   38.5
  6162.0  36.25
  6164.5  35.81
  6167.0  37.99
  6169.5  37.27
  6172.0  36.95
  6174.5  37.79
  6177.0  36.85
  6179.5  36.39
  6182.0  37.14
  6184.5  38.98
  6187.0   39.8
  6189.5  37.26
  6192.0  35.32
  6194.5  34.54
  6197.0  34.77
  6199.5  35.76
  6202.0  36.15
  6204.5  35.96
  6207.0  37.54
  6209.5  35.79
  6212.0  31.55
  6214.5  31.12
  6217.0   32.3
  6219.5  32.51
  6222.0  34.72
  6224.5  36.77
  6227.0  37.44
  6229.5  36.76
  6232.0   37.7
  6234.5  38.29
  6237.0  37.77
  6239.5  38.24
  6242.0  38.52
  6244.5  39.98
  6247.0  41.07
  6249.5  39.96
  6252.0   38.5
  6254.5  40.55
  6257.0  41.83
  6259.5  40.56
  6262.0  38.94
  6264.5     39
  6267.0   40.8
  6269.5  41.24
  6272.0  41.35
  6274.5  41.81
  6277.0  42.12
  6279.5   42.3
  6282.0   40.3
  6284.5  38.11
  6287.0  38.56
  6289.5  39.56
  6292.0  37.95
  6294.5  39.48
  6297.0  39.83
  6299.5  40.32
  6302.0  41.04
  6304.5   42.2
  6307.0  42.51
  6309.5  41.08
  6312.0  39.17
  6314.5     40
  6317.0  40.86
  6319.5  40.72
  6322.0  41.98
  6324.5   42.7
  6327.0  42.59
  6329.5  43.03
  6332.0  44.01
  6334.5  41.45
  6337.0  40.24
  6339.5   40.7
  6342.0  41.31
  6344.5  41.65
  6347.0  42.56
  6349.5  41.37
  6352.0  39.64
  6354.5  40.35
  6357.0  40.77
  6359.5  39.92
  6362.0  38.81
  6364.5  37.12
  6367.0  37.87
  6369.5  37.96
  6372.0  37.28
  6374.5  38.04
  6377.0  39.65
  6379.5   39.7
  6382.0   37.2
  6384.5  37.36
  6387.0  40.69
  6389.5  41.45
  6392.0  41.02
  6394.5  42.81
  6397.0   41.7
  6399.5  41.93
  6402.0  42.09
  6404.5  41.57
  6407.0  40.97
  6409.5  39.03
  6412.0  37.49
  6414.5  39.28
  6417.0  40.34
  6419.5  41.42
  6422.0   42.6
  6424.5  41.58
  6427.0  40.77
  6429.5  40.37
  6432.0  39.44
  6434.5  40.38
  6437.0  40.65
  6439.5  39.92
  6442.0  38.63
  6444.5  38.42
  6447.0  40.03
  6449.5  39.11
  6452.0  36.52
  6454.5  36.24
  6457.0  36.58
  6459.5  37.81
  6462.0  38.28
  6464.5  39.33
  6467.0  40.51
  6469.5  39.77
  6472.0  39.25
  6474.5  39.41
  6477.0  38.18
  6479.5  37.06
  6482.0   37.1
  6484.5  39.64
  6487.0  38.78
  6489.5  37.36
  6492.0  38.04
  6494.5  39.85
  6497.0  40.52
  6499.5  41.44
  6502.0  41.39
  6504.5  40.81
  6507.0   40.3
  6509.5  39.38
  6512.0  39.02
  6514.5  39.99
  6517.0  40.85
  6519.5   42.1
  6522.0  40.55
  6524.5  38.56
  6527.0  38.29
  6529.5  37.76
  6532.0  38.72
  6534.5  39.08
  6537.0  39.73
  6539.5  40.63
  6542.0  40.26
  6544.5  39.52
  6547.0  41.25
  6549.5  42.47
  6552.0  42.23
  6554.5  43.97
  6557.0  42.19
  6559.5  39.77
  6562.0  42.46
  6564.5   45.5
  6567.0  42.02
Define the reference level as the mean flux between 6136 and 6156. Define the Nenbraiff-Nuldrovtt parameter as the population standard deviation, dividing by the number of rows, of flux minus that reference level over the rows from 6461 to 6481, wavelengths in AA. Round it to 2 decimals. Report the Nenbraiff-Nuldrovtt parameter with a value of 1.01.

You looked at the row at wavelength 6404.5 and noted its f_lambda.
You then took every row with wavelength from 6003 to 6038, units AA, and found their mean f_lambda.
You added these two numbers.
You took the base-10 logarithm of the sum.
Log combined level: 1.89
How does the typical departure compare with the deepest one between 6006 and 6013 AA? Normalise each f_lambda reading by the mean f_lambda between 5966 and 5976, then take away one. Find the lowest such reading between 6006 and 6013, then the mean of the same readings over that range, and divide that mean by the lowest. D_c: -1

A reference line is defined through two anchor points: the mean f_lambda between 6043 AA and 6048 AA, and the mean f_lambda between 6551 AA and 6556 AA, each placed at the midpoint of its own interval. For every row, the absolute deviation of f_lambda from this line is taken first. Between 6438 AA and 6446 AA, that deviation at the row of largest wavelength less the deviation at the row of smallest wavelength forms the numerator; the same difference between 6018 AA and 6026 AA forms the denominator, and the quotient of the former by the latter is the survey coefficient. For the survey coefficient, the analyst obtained 4.6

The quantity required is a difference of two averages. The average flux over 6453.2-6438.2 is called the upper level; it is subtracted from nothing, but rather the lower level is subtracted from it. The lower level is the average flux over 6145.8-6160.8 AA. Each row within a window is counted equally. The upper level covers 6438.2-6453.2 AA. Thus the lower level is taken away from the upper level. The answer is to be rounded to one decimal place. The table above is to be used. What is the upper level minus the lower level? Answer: 3.7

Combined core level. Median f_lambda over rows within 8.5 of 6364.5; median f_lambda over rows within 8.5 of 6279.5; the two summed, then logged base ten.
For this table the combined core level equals 1.90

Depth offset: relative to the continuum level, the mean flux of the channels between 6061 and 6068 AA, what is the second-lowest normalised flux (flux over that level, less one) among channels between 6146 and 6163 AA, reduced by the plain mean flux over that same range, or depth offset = -35.3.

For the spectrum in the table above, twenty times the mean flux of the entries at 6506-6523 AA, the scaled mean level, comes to 806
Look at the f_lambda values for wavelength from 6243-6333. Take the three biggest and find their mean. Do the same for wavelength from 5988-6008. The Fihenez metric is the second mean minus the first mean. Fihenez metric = -7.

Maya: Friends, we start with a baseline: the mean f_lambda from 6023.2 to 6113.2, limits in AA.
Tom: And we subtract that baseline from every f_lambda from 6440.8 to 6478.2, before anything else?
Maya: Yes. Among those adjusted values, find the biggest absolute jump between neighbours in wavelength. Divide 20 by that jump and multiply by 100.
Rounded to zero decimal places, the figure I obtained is 772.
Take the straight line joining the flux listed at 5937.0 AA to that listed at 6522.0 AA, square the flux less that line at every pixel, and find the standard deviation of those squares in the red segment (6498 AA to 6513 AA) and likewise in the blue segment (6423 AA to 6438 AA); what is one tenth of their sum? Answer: 0.2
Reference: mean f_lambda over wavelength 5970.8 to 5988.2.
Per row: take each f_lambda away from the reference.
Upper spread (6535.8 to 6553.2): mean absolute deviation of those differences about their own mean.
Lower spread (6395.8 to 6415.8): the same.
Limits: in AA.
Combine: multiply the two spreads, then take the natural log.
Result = 0.31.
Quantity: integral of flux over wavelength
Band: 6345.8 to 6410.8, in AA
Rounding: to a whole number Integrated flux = 2597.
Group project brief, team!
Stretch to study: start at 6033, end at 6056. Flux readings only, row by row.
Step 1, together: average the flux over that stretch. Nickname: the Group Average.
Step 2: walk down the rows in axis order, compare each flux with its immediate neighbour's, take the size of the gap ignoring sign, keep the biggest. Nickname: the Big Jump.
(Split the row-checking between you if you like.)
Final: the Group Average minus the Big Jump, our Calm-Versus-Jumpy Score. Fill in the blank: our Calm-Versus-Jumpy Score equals 31.6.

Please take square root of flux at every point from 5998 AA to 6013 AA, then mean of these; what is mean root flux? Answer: 6.04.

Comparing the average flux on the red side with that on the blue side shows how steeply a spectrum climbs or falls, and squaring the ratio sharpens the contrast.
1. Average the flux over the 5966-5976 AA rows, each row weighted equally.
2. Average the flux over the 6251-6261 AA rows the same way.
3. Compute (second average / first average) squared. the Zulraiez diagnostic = 1.16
